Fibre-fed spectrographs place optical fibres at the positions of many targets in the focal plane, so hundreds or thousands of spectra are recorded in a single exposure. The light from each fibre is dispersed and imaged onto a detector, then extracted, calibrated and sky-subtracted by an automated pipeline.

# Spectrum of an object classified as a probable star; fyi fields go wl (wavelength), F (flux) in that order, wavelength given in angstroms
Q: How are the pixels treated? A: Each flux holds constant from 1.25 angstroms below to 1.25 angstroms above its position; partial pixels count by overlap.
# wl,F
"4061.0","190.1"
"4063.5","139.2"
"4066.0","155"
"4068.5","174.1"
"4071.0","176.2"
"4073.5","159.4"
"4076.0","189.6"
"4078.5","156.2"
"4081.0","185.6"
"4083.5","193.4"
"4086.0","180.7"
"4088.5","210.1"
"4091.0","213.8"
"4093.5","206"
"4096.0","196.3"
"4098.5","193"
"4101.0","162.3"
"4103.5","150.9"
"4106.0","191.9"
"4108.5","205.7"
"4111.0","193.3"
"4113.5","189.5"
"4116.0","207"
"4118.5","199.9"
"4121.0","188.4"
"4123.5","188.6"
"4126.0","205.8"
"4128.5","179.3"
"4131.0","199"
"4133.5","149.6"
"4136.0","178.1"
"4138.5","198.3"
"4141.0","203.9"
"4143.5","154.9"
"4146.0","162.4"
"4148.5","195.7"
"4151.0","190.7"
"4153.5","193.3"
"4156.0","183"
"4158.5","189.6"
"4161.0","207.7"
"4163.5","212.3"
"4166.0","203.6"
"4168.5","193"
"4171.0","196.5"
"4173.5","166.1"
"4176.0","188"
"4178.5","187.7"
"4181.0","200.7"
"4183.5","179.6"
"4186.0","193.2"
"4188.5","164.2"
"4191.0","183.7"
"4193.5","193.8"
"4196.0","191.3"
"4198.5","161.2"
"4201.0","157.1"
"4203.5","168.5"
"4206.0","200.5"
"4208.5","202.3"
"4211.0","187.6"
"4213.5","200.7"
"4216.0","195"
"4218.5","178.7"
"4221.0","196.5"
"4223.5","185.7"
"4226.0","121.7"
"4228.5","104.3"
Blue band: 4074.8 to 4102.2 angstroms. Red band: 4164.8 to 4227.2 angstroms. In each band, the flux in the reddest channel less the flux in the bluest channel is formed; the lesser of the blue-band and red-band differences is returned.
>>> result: -82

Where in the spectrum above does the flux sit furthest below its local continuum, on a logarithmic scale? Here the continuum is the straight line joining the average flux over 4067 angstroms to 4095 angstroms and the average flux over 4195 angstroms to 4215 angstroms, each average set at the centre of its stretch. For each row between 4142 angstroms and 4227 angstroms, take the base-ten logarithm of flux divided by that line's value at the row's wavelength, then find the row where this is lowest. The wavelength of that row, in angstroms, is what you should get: 4226.0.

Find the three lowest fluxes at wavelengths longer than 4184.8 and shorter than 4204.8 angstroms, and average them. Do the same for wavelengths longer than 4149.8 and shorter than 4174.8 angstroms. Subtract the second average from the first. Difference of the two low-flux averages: -19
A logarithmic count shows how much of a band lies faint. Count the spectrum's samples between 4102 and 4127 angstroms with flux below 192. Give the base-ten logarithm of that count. 0.70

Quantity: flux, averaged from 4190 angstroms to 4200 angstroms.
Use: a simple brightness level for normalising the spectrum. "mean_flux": 182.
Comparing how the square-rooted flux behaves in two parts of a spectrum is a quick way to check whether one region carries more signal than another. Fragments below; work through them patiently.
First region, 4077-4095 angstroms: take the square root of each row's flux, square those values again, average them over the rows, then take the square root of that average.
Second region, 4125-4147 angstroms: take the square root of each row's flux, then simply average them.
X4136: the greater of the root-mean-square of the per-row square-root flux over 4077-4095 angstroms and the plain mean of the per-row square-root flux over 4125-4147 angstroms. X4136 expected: 13.9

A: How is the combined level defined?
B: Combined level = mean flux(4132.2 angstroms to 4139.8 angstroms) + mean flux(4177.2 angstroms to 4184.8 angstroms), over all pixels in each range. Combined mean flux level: 365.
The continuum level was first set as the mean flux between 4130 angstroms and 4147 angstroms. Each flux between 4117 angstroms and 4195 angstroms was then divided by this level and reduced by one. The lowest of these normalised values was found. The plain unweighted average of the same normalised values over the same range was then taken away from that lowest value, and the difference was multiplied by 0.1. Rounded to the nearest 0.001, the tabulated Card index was -0.022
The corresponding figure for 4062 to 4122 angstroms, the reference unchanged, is -0.025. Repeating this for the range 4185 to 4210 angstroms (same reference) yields -0.014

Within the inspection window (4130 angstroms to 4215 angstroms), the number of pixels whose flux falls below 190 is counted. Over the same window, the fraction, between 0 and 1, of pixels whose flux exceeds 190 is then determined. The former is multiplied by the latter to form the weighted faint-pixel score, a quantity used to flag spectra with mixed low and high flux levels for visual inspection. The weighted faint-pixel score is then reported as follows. 8.5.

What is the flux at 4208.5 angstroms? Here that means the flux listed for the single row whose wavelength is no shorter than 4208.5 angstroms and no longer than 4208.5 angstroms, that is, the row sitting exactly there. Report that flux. 202.3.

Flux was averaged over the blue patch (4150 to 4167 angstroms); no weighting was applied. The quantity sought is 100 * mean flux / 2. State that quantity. 9859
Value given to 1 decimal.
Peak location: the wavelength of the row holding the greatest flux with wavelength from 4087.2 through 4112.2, 4091.0 angstroms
